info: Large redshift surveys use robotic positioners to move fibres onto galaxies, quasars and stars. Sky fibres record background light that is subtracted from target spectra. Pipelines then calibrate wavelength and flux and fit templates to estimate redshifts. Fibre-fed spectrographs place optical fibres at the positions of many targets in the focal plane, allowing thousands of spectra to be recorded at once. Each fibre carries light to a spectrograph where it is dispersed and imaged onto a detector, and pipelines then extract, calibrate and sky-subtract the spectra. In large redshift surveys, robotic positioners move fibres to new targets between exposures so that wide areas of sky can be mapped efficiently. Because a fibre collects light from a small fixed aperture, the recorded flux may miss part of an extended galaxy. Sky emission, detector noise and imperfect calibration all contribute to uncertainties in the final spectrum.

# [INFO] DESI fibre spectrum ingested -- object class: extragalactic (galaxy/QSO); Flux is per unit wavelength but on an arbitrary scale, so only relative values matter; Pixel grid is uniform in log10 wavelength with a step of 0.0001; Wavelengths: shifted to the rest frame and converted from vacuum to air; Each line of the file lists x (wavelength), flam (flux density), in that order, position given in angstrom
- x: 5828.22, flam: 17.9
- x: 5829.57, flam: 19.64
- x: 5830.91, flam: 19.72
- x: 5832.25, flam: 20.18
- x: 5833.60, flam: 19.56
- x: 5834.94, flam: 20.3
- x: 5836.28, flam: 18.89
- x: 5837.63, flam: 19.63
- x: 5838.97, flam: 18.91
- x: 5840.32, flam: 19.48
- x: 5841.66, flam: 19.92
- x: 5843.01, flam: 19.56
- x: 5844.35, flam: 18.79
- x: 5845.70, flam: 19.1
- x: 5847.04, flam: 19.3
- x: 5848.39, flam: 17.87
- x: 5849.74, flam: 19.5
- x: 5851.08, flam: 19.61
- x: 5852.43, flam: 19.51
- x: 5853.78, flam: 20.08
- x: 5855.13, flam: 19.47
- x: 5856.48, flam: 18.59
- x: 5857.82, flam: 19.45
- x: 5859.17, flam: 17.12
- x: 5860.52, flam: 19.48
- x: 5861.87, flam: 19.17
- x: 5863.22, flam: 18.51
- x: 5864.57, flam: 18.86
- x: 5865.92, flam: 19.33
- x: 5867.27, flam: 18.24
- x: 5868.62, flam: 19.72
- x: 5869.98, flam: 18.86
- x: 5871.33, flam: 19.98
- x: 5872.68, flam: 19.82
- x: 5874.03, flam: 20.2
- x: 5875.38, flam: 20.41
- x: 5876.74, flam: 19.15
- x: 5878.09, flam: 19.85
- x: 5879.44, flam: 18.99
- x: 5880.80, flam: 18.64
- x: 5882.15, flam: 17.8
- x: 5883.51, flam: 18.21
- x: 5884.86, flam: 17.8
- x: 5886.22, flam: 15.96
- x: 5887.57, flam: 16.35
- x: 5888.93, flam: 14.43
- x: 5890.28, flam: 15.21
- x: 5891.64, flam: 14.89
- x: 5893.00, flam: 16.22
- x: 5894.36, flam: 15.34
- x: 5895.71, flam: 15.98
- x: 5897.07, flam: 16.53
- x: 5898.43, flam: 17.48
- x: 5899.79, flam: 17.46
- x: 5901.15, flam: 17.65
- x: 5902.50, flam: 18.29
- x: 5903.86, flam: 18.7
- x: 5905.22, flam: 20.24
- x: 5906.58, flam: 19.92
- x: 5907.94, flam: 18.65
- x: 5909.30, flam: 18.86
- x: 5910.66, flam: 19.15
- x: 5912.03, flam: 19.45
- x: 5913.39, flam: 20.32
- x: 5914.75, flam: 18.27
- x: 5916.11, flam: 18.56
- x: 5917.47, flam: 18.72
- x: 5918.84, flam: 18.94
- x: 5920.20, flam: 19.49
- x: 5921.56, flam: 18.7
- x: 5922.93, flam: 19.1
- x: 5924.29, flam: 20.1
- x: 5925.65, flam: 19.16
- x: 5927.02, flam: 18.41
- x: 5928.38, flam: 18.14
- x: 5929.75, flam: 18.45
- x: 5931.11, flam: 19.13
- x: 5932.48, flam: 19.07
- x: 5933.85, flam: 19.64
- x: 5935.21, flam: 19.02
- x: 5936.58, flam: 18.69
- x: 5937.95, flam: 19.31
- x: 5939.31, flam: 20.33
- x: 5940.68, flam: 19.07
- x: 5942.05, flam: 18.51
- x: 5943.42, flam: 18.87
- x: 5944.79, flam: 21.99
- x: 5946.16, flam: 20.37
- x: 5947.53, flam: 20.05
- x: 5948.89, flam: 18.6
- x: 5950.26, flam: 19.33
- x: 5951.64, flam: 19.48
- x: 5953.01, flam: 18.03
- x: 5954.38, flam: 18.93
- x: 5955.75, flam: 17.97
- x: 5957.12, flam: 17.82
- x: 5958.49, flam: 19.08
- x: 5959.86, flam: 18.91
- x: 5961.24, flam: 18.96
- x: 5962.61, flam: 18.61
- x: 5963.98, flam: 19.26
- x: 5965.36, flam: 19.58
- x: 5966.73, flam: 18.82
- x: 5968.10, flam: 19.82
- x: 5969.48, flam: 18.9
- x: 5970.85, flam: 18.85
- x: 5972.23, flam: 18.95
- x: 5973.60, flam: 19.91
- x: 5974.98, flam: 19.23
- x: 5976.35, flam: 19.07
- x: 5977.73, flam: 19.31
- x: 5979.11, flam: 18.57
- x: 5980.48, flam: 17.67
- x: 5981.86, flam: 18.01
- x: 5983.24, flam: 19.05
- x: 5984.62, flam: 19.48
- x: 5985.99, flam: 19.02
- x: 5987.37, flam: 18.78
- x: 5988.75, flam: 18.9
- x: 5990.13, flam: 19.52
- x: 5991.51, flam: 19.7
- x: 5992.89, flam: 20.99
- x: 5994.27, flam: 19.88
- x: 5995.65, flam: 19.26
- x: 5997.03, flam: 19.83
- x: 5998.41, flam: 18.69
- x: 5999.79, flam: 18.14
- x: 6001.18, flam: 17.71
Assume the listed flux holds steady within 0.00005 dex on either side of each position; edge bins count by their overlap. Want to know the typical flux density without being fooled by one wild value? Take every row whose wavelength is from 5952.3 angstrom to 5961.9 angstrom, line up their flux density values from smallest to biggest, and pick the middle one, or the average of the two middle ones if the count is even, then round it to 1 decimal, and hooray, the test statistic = 18.9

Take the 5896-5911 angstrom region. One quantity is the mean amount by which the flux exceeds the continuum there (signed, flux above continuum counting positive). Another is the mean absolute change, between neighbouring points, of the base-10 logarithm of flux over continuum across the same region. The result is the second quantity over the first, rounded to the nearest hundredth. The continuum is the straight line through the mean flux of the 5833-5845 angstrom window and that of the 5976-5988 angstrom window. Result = -0.02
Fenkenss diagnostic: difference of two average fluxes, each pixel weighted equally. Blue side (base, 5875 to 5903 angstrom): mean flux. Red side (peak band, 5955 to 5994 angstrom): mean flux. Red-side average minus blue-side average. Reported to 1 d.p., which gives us 1.8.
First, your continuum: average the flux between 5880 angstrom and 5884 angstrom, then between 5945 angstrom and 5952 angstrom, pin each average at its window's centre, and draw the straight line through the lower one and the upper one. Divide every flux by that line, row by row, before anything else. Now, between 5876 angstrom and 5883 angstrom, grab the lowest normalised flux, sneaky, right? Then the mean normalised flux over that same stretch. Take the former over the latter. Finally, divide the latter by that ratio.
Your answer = 1.11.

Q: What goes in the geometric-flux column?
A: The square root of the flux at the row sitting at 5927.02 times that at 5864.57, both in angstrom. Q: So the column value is 18.6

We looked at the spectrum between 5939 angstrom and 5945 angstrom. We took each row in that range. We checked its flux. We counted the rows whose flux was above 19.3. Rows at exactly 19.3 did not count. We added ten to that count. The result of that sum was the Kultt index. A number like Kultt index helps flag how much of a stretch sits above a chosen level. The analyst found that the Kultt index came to 12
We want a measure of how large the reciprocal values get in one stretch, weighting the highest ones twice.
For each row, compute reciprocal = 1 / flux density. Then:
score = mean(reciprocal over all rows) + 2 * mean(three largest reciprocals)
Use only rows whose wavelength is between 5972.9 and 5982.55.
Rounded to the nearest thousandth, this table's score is 0.164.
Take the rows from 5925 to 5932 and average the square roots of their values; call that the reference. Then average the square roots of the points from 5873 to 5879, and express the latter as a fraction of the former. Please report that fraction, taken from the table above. 1.03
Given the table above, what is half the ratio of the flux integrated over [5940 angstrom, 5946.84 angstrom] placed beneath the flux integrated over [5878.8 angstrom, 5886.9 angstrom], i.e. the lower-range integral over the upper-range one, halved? 0.54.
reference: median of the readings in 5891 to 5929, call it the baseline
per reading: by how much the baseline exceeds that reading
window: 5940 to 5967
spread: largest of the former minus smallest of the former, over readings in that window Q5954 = 4.17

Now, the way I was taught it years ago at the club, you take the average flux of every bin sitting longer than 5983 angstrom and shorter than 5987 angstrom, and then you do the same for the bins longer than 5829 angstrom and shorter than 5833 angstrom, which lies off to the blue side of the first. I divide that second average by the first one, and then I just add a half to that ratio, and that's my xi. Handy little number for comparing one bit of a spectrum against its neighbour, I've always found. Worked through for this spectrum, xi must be 1.53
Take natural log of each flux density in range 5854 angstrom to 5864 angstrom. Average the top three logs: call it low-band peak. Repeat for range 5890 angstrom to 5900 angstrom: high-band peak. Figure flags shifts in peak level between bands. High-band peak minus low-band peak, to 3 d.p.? -0.127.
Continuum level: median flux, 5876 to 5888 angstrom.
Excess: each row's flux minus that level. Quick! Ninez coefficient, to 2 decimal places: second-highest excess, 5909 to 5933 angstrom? 1.89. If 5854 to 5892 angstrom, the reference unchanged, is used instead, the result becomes 1.99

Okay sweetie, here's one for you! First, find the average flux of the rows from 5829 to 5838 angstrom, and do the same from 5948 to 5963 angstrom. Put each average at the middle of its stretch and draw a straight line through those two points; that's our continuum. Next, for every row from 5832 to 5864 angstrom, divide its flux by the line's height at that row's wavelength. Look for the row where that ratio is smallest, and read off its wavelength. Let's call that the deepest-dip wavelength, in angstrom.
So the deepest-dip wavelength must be 5859.17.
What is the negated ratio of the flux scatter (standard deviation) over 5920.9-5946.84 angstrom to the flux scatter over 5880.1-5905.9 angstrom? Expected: -0.60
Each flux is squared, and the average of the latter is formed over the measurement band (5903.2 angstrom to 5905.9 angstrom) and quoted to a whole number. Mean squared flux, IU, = 380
